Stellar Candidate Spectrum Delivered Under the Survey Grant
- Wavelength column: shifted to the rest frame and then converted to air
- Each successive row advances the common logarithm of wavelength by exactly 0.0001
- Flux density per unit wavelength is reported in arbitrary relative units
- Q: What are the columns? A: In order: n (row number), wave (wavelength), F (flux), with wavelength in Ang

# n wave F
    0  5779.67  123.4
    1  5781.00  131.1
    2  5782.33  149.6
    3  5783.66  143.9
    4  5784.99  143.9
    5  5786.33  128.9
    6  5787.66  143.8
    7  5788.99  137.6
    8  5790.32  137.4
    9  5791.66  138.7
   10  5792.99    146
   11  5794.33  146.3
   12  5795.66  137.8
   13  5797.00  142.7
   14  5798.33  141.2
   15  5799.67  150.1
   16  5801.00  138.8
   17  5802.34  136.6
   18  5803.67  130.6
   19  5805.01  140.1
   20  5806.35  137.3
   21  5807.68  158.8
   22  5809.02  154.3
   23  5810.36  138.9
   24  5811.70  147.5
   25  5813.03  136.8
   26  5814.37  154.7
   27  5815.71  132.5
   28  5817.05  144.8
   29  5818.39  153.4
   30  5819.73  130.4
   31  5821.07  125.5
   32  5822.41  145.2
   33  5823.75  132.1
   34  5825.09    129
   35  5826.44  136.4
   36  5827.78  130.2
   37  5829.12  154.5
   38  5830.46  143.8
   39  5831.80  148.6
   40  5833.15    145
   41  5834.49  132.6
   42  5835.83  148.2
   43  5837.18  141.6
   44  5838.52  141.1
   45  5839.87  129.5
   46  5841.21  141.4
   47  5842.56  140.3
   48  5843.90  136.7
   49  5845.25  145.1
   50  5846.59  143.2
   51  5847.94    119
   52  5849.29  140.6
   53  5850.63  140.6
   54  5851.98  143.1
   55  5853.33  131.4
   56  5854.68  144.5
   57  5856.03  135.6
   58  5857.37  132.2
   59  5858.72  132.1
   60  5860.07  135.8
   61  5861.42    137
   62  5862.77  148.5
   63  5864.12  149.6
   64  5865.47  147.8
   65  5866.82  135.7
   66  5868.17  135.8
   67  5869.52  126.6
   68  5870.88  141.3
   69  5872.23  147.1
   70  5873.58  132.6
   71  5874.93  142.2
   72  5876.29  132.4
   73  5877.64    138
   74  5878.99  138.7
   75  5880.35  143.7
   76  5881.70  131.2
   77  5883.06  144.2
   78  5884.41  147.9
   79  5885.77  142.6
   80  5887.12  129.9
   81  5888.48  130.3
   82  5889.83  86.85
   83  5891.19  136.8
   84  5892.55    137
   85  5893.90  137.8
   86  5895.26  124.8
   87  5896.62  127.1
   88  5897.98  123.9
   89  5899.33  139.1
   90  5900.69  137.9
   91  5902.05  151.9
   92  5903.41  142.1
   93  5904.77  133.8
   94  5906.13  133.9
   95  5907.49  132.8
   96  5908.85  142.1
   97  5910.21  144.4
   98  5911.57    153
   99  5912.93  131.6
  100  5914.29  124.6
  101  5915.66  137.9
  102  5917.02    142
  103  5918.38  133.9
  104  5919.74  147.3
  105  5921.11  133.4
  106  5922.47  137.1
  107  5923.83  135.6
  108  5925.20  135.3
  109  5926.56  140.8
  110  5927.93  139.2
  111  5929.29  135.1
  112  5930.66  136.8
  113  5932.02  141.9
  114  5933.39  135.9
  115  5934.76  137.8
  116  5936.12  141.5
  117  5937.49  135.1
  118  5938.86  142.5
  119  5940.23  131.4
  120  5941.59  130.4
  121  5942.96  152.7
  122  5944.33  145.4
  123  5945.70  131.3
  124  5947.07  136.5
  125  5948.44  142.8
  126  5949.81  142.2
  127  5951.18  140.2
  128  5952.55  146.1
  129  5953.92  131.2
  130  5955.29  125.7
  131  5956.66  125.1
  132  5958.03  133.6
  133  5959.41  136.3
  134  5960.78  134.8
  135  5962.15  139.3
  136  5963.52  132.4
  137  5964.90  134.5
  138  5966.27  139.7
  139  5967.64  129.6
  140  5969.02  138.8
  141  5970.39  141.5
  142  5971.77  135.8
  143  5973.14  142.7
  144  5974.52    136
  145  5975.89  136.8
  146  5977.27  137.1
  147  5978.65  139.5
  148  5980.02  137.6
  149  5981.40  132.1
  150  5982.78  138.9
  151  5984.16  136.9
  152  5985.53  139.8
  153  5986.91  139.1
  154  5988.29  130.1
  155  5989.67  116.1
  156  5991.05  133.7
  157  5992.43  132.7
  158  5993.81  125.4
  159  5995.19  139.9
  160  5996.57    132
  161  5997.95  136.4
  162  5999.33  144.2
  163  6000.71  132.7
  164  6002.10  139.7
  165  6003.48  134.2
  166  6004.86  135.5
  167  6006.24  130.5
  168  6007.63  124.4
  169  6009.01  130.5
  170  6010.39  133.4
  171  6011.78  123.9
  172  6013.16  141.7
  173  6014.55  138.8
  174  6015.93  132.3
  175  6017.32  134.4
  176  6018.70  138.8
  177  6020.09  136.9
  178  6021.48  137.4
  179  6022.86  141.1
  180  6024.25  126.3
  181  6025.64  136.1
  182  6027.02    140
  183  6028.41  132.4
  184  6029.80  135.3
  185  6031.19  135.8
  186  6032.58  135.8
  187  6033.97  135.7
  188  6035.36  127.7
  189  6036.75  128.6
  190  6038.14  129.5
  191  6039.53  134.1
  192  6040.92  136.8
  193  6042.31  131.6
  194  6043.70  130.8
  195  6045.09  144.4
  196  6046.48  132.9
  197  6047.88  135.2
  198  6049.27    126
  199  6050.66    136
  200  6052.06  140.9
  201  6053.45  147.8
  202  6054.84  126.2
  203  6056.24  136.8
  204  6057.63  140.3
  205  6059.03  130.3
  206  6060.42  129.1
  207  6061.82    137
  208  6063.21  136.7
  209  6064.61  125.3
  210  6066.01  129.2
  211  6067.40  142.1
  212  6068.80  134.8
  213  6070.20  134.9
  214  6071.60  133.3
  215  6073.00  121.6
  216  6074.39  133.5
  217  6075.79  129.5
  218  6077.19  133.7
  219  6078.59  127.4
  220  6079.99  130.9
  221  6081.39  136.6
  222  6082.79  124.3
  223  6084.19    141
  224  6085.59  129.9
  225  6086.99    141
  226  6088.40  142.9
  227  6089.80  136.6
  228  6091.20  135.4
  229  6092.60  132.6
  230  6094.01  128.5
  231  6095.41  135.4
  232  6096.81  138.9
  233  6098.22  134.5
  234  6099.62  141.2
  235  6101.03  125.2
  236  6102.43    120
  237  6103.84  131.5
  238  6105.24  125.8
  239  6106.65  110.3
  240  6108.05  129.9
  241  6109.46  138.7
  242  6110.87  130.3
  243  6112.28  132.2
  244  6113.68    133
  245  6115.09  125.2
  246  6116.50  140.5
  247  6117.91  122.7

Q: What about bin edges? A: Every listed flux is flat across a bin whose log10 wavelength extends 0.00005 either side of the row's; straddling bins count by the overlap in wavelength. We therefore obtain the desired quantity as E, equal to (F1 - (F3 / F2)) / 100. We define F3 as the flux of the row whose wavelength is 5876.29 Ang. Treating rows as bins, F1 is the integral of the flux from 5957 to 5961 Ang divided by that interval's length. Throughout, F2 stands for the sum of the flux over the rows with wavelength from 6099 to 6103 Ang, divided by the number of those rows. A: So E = 1.33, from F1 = 134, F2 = 129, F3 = 132.4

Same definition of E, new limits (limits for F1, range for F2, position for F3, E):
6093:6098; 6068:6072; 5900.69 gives 1.33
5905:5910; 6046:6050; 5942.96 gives 1.36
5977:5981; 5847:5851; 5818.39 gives 1.37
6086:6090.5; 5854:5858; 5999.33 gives 1.38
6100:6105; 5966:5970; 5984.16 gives 1.26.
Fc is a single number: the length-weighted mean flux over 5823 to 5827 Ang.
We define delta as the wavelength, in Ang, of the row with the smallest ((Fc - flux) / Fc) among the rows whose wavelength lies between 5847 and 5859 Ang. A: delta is 5854.68 Ang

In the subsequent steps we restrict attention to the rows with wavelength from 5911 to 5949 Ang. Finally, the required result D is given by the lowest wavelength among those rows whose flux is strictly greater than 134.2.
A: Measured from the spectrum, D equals 5911.57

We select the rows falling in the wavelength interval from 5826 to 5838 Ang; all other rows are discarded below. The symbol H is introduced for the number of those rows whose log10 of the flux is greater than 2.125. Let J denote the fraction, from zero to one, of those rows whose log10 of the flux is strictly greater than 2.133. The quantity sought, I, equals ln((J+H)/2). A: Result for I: 1.4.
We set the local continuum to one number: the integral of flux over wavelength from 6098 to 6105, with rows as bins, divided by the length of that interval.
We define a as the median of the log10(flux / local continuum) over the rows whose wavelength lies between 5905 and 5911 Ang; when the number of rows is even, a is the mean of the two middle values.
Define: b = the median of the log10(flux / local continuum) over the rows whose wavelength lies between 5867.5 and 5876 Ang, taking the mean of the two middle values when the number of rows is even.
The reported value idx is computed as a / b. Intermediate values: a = 0.0258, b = 0.028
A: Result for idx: 0.93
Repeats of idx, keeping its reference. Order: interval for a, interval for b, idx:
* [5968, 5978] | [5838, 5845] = 0.70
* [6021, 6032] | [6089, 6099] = 1.10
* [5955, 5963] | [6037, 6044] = 2.58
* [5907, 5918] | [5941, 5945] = 0.66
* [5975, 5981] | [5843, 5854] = 0.70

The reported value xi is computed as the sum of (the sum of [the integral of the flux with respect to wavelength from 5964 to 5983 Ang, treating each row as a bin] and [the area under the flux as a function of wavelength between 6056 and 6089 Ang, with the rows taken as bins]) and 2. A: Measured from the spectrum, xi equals 7006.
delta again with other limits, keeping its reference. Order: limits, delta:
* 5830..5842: 5831.80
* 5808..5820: 5814.37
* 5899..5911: 5902.05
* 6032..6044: 6040.92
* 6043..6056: 6053.45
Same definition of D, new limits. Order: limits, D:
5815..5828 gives 5817.05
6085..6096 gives 6086.99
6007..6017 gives 6013.16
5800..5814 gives 5801.00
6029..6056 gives 6029.80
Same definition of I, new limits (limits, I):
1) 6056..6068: 1.0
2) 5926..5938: 1.6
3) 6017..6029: 1.3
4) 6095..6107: 0.7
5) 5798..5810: 1.5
